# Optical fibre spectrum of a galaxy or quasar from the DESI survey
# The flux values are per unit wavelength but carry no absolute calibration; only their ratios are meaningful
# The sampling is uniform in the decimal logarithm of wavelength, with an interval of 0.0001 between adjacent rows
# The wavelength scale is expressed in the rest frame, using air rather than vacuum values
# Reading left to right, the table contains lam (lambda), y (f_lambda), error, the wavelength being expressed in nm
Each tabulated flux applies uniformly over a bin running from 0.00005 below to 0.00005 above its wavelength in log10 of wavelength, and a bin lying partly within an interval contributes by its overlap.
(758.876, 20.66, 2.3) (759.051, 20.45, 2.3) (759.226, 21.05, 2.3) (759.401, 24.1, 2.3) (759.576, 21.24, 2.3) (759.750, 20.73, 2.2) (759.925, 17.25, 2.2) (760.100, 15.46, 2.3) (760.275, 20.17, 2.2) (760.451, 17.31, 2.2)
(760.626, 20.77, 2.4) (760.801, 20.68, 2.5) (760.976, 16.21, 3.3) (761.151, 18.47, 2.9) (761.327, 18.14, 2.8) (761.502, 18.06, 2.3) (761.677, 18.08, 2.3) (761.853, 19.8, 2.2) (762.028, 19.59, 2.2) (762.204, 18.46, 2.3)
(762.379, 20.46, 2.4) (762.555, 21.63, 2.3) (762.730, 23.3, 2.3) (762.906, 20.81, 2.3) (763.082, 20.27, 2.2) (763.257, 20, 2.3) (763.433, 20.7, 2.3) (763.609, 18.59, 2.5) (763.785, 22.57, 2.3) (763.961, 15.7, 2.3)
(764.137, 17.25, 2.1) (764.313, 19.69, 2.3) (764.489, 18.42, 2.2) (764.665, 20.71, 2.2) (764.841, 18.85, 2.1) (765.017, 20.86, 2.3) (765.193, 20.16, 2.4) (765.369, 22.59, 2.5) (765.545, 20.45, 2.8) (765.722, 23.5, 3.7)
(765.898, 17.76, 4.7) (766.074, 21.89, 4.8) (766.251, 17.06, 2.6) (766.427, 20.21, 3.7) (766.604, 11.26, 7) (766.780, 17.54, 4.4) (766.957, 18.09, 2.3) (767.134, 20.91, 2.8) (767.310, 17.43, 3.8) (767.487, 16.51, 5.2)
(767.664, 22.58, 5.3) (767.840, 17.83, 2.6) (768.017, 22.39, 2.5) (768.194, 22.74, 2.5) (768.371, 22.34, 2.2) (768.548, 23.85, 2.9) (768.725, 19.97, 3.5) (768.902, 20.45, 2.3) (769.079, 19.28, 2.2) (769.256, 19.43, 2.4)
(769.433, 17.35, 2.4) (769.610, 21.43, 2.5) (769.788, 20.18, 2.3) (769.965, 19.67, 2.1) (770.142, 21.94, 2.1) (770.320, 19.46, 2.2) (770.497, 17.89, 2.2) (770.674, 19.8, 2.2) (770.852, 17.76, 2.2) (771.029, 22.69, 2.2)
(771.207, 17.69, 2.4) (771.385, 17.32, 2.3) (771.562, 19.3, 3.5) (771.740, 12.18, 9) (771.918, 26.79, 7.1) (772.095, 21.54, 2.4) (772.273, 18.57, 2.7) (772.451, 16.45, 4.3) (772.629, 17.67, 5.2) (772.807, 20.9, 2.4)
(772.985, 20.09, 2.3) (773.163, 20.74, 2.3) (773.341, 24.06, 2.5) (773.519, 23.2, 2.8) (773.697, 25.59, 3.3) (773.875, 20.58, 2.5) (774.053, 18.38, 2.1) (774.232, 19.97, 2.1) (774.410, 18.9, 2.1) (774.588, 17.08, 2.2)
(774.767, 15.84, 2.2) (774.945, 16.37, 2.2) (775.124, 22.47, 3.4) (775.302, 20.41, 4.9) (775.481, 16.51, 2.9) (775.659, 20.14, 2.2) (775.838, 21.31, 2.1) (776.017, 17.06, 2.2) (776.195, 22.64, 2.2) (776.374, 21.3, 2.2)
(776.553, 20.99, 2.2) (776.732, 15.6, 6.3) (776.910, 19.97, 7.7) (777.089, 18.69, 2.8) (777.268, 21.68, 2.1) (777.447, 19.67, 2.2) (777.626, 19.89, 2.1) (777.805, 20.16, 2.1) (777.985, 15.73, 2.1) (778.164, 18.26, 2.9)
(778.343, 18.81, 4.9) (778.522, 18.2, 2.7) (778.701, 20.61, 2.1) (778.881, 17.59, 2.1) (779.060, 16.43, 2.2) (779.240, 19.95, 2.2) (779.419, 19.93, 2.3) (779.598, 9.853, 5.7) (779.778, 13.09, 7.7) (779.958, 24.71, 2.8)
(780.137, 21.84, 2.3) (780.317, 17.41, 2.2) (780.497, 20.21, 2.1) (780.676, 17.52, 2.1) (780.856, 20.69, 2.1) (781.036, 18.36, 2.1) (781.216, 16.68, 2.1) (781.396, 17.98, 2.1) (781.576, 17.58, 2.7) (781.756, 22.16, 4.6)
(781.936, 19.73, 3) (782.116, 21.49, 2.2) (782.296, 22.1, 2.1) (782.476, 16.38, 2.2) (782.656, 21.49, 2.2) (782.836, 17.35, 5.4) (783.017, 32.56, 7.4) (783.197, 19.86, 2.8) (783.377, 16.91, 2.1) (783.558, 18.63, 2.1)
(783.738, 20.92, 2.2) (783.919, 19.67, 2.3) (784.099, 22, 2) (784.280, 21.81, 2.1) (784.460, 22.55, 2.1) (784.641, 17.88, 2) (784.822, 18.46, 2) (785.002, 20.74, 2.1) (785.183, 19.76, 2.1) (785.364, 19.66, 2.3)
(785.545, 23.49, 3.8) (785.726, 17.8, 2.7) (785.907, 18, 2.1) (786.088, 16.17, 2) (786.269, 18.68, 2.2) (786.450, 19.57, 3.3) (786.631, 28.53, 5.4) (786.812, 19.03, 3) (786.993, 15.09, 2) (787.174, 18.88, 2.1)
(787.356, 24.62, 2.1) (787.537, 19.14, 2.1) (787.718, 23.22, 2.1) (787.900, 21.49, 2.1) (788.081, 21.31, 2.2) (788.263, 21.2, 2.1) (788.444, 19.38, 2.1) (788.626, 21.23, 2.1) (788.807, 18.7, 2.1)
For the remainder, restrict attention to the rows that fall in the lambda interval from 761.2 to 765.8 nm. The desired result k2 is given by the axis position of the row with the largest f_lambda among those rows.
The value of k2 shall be 765.722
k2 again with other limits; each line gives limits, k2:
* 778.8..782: 779.958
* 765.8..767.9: 767.664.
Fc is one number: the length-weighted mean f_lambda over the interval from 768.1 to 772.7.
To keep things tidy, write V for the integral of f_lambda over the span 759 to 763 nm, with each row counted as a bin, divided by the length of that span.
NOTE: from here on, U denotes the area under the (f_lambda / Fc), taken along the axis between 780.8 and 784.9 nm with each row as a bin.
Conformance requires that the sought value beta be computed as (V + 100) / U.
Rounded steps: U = 4.18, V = 19.7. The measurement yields 28.6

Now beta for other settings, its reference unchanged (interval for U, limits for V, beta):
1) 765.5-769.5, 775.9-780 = 29.9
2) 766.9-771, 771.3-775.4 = 28.8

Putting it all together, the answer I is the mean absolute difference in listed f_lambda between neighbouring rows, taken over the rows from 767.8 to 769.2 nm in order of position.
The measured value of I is 1.8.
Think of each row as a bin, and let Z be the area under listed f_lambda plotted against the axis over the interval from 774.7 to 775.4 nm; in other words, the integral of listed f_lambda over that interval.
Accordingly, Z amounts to 13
